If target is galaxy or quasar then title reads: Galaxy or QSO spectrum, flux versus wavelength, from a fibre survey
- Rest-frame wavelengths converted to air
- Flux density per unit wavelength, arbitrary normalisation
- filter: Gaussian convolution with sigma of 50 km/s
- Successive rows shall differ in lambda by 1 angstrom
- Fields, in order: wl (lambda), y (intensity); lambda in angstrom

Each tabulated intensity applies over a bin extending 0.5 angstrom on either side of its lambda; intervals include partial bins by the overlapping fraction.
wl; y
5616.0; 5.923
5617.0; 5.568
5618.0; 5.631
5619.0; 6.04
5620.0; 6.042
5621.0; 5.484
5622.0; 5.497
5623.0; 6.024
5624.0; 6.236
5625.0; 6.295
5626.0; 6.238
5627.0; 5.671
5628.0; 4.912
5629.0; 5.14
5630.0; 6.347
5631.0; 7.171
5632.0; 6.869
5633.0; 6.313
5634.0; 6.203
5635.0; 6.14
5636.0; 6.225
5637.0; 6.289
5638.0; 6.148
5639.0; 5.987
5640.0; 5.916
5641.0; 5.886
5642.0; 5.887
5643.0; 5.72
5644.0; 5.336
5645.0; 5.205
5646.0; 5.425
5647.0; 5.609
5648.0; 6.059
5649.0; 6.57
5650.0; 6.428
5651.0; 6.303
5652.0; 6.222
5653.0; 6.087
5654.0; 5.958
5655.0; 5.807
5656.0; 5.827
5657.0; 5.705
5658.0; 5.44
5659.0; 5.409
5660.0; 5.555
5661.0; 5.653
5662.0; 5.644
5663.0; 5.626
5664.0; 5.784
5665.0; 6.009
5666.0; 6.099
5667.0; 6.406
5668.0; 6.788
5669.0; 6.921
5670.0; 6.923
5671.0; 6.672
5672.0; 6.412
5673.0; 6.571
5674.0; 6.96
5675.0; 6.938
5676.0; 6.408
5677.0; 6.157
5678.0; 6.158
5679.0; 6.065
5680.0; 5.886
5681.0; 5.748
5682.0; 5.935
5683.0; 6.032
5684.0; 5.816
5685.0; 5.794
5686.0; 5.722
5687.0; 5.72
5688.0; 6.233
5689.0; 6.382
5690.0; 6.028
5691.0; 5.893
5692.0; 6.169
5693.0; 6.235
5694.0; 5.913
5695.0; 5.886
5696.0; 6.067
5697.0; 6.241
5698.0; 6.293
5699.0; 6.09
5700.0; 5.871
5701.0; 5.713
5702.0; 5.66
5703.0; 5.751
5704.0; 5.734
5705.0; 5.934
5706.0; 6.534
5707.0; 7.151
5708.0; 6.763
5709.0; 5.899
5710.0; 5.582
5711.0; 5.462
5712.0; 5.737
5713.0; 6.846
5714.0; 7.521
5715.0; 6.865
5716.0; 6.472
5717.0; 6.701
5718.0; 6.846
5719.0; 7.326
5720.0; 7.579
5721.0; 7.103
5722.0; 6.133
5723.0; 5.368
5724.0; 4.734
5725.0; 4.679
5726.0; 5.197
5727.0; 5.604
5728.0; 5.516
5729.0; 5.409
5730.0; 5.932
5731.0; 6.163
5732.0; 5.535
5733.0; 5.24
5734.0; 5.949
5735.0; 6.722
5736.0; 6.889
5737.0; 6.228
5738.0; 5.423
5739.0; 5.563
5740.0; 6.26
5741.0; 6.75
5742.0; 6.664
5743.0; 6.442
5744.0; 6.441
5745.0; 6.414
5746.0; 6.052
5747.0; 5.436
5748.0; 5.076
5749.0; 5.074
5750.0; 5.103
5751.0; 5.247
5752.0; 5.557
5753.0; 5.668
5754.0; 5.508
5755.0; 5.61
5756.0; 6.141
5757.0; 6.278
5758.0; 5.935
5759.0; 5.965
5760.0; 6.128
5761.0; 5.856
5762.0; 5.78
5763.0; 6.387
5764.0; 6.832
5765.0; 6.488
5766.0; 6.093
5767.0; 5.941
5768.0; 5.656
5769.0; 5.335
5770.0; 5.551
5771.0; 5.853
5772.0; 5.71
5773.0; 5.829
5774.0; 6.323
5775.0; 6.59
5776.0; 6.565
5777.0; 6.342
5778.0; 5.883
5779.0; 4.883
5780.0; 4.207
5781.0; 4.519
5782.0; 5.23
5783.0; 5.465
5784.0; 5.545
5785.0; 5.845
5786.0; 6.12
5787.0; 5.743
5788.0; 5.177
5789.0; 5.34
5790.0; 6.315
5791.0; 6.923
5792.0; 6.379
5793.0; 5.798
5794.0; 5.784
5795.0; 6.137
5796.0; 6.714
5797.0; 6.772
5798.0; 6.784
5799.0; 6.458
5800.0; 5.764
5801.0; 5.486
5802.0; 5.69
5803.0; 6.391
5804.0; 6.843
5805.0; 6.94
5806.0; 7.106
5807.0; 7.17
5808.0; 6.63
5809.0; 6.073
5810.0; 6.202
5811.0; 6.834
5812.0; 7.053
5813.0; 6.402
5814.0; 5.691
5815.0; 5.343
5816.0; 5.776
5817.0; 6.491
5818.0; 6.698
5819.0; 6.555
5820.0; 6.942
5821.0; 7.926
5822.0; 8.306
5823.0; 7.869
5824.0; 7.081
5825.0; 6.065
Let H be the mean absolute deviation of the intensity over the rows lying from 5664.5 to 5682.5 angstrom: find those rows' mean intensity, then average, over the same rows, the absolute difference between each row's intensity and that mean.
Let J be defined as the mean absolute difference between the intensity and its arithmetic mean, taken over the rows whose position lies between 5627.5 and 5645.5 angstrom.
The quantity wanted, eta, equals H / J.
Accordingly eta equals 0.8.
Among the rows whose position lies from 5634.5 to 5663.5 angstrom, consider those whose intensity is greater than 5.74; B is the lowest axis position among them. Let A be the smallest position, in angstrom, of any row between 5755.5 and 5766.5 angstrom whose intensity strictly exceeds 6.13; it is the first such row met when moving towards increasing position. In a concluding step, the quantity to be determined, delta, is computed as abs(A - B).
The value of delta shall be 121 angstrom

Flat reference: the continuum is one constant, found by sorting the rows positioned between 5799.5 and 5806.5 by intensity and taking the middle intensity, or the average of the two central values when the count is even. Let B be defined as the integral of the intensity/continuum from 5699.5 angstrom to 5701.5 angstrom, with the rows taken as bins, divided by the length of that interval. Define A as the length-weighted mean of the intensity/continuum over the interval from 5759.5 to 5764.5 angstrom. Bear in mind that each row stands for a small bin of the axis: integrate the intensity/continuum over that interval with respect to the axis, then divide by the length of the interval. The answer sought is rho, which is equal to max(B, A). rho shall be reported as 0.97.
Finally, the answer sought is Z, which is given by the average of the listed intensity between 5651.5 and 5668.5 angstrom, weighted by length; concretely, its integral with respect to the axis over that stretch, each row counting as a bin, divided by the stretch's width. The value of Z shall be 5.88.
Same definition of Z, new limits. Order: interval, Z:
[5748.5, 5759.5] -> 5.64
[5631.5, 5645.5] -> 6.01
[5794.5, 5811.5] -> 6.47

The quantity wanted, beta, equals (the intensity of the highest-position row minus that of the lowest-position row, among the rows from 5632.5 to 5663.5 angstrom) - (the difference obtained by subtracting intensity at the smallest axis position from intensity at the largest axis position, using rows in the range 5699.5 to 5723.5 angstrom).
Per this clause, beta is -0.2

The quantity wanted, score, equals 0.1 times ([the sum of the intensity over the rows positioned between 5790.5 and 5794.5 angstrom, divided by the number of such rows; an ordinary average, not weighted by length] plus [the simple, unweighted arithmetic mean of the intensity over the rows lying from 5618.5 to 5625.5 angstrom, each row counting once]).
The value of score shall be 1.22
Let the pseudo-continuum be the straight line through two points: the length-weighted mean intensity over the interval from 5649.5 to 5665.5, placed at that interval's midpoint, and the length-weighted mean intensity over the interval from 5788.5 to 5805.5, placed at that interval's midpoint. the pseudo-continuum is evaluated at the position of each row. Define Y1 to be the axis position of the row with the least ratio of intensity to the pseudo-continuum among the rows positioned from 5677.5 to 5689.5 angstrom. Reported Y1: 5687.0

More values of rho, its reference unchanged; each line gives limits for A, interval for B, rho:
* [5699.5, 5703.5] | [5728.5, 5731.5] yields 0.91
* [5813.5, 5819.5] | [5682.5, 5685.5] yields 0.95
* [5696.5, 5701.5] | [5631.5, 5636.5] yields 0.99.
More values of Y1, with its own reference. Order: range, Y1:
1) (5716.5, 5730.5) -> 5725.0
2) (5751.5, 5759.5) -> 5754.0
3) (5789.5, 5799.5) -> 5794.0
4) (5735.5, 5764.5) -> 5749.0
